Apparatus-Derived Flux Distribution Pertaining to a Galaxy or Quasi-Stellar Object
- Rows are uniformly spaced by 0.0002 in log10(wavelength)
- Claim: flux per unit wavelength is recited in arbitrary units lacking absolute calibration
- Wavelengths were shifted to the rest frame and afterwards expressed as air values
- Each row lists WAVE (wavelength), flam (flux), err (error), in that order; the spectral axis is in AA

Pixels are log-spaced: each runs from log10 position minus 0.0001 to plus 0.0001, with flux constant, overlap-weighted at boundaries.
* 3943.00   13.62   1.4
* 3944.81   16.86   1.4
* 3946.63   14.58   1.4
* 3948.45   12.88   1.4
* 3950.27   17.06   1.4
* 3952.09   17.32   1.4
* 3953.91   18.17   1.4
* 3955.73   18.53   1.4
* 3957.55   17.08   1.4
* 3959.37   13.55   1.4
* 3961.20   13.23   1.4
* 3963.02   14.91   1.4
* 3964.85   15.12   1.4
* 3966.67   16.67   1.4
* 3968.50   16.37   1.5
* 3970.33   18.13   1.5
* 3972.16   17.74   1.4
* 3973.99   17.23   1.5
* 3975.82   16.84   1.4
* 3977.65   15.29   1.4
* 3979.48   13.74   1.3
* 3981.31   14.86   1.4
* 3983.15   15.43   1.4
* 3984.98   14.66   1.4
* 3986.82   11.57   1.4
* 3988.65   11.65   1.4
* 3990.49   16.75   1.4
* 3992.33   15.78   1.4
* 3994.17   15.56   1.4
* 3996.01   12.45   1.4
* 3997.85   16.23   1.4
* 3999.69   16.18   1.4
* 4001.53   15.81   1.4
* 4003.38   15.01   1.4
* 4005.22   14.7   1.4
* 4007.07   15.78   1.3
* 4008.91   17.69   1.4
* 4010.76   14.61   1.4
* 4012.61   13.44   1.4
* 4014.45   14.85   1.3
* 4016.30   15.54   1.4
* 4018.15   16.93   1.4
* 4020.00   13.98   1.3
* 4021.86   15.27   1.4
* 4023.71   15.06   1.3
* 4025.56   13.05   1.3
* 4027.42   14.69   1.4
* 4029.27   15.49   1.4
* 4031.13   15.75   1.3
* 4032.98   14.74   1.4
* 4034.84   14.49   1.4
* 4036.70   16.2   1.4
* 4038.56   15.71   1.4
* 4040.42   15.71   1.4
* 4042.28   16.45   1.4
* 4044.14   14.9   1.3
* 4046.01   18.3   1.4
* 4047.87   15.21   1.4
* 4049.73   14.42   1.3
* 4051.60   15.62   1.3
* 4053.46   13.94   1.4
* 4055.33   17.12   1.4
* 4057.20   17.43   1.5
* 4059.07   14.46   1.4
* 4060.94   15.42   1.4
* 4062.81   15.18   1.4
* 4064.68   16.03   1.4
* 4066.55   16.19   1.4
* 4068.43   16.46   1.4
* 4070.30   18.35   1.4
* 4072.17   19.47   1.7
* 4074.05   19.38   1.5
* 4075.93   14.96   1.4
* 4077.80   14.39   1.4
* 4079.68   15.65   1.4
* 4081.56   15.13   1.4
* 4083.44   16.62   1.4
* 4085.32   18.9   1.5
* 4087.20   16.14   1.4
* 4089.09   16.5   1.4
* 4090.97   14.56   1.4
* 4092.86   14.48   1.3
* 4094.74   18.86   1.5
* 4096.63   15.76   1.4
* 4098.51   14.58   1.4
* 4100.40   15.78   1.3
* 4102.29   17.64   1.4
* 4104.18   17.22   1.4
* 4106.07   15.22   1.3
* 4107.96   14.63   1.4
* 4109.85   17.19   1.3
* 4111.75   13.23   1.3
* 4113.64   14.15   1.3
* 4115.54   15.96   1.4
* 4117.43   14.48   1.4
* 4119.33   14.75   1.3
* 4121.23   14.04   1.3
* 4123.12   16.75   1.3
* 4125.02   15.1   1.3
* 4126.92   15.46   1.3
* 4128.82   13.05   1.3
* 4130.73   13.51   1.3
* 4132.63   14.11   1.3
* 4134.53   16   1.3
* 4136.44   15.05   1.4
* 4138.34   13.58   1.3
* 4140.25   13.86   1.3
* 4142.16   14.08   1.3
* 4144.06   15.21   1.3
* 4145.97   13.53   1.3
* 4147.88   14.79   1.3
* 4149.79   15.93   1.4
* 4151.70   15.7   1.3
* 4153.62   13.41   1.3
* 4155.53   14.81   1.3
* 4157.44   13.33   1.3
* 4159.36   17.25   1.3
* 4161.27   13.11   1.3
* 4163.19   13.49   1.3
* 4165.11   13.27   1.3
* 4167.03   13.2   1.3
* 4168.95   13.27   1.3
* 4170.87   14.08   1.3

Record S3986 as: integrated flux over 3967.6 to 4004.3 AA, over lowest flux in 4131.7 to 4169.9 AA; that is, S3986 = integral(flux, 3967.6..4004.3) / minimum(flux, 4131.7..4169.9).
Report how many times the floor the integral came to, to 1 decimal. 43.0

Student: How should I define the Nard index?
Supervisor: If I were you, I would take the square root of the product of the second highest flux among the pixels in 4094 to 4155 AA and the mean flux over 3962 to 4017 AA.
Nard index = 16.5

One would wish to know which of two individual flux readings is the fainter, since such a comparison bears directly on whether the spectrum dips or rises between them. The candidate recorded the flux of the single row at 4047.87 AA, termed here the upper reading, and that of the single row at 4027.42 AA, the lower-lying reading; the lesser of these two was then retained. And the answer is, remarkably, 14.7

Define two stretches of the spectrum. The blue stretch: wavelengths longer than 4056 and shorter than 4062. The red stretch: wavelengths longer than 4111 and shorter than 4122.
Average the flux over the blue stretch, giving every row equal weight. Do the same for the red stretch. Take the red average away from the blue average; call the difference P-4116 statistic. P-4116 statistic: 1.3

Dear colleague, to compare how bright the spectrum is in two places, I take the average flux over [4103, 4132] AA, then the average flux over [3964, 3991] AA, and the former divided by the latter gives 0.97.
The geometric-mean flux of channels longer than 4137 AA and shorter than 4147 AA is 14.0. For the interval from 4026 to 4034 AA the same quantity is 15.2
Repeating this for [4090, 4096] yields 15.8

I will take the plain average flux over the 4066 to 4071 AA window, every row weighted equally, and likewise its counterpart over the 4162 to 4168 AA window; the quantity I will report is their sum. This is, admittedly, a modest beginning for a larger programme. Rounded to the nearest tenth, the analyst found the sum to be 30.3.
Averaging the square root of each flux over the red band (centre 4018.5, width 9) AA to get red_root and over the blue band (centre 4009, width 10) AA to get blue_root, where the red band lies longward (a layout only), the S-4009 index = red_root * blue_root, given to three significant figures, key 15.3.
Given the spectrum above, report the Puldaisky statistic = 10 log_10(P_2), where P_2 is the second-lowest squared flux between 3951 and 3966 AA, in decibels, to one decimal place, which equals 22.6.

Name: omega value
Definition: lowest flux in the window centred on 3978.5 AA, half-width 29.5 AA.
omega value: 11.57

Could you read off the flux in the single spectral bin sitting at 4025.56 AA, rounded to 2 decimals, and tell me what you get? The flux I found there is 13.05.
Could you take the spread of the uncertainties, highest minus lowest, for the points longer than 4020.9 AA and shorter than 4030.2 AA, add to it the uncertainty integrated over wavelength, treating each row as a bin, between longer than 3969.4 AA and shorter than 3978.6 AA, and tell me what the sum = 13.3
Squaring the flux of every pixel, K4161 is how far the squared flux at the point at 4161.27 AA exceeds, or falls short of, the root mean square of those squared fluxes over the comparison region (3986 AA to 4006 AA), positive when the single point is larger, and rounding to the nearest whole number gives -53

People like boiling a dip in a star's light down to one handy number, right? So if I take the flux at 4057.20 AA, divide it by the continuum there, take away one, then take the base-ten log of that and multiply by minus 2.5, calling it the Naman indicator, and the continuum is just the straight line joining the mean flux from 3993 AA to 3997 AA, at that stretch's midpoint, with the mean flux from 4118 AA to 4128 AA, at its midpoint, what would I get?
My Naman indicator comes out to 1.8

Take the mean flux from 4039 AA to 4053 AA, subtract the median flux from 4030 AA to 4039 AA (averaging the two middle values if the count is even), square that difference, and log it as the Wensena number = 0.0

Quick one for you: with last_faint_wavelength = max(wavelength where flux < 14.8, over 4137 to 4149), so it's 4147.88 AA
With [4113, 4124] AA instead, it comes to 4121.23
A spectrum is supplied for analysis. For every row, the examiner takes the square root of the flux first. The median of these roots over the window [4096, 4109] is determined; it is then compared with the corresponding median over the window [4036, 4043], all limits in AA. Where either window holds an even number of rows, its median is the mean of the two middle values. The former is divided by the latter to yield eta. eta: 0.99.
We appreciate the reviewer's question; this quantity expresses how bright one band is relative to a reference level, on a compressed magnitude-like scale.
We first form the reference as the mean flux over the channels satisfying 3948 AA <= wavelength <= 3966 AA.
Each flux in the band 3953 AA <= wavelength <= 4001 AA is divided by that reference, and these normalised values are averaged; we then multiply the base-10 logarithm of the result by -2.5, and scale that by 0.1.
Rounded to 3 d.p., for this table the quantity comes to 0.002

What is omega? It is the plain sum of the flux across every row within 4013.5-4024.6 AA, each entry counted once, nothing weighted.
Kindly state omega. 92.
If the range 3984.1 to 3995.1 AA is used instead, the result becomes 86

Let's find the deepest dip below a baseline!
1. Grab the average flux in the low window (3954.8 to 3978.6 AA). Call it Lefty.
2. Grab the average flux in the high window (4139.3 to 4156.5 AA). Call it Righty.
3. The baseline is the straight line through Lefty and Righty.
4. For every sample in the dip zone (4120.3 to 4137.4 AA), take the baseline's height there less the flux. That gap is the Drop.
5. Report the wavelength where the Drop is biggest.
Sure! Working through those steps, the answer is 4128.82 AA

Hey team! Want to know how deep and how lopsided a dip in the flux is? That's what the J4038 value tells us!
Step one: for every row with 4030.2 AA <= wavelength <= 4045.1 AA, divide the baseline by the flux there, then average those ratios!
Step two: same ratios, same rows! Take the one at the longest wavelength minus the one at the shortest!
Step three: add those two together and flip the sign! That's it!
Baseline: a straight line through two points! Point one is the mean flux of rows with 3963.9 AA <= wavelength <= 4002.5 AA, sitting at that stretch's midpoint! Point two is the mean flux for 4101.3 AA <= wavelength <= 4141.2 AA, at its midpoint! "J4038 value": -1.04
